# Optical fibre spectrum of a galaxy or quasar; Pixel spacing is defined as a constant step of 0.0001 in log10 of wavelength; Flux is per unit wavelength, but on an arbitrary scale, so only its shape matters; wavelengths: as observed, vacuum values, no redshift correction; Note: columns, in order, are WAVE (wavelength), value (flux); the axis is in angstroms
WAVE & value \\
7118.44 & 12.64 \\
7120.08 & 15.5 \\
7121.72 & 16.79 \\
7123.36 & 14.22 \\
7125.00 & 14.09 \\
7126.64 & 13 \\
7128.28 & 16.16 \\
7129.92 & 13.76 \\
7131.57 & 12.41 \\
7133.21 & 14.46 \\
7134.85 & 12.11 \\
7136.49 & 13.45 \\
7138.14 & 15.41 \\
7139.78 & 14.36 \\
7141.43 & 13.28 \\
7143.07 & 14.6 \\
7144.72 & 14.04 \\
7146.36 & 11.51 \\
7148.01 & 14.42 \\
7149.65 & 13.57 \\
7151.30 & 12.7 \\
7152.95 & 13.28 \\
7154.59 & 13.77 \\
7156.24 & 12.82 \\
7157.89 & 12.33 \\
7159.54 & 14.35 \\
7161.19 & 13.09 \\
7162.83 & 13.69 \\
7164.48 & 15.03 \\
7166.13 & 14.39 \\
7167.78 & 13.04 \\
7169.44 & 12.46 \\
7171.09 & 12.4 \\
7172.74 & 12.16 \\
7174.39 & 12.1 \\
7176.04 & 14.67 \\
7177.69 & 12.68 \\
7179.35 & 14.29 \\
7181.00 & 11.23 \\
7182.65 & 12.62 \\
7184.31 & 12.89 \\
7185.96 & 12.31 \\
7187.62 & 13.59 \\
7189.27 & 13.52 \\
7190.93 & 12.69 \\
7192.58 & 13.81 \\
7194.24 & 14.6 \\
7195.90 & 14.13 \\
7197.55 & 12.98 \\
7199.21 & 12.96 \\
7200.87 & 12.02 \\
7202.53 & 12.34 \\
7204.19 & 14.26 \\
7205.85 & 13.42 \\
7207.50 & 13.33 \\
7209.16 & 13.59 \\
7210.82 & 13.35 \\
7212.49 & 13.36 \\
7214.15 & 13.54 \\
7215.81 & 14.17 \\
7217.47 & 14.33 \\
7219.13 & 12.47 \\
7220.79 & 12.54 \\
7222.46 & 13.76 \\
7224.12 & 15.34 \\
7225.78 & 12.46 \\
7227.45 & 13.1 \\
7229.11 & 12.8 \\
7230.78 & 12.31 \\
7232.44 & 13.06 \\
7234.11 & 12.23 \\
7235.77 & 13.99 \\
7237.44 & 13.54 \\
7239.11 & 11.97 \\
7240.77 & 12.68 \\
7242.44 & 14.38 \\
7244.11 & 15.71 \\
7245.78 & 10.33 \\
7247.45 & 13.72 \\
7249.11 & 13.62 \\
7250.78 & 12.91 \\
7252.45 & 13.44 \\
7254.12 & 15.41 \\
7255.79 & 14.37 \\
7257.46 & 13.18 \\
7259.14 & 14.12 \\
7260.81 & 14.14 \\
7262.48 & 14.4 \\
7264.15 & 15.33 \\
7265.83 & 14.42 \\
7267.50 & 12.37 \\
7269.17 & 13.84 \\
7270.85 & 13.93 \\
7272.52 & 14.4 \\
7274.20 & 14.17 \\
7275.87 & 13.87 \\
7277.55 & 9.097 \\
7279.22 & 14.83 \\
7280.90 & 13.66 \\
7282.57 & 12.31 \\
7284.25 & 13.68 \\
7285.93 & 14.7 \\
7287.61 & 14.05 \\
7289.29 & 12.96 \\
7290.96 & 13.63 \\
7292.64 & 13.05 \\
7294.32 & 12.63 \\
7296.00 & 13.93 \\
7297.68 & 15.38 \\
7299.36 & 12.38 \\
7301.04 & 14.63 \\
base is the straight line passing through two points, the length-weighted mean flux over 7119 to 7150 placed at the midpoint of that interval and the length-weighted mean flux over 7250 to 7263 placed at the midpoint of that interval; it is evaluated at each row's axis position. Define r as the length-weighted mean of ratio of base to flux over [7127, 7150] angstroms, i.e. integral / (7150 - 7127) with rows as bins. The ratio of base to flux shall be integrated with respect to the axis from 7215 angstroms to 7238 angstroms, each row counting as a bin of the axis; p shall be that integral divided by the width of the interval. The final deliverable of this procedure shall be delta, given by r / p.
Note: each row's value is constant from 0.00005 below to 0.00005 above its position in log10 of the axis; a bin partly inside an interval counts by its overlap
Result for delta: 0.97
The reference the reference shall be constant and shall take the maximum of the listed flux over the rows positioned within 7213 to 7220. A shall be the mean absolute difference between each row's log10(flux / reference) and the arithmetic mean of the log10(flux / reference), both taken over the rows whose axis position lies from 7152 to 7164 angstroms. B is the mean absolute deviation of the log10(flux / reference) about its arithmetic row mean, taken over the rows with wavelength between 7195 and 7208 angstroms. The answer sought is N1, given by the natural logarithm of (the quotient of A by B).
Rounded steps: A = 0.017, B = 0.020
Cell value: -0.2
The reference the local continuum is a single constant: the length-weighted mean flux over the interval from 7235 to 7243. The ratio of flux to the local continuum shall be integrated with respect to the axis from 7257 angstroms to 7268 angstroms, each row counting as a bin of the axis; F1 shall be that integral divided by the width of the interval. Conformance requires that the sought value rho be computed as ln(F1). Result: 0.06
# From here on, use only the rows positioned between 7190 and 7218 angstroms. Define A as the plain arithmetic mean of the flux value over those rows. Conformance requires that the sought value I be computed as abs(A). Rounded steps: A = 13.5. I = 13.5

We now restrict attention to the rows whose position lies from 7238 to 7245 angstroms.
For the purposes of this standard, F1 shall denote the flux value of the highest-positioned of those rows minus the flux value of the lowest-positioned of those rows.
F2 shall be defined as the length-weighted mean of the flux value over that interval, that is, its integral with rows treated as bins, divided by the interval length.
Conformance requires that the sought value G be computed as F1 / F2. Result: 0.27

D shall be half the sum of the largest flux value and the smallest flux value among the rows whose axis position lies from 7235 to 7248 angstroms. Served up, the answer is 13.0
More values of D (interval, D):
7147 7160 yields 13.4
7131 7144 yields 13.8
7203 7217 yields 13.8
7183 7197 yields 13.5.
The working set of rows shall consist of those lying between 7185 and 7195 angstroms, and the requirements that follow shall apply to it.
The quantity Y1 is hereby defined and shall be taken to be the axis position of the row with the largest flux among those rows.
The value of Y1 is 7194.24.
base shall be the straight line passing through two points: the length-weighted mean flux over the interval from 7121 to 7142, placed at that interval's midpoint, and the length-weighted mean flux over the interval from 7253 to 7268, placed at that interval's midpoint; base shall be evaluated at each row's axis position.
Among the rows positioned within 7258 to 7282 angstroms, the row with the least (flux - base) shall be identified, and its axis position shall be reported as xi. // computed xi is 7277.55 angstroms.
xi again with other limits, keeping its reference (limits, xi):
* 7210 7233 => 7230.78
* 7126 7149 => 7146.36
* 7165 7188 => 7181.00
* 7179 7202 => 7181.00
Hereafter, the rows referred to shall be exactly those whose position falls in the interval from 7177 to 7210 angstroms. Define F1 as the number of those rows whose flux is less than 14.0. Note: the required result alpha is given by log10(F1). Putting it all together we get 1.20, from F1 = 16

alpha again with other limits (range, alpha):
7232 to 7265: 1.08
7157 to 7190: 1.18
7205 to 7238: 1.23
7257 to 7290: 1.00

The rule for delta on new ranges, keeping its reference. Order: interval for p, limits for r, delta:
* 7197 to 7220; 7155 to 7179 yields 1.01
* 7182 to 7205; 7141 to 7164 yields 0.99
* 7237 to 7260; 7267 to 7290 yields 1.01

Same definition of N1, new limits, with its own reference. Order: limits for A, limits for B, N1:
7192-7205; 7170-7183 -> -0.1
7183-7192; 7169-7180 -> -0.6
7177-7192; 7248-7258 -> 0.0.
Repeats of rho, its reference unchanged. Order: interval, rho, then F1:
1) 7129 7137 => 0.00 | 1.000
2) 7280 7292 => 0.02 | 1.023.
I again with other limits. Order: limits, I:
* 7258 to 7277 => 14.1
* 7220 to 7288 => 13.5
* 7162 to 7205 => 13.2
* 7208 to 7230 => 13.4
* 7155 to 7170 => 13.5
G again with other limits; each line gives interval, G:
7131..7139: 0.22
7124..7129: 0.14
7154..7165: 0.09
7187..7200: -0.05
